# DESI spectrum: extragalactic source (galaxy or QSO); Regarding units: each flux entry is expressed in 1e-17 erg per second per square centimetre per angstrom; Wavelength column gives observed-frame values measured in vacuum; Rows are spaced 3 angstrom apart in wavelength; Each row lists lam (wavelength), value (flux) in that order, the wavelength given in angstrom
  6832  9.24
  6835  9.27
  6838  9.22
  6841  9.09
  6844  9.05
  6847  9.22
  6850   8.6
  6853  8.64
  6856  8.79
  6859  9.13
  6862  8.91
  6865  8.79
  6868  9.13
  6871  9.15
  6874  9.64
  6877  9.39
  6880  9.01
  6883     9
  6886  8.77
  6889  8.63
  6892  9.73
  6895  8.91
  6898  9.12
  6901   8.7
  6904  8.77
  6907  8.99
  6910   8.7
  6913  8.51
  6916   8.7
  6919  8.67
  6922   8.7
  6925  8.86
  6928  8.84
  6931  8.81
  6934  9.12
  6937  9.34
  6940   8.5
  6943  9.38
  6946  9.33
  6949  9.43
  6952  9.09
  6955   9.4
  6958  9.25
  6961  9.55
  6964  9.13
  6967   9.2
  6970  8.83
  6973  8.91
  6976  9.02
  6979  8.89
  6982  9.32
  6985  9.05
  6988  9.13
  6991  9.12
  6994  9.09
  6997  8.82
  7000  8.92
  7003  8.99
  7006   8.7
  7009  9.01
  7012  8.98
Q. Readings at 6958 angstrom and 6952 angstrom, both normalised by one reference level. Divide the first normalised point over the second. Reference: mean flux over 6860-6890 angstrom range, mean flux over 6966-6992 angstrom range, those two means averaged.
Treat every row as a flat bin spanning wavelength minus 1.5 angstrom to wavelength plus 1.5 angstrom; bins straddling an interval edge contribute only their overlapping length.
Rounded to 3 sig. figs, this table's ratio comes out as 1.02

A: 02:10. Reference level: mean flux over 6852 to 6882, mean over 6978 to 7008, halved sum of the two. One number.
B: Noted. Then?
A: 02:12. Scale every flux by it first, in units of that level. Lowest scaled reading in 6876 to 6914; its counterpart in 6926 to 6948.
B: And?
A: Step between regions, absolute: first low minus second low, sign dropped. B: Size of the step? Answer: 0.00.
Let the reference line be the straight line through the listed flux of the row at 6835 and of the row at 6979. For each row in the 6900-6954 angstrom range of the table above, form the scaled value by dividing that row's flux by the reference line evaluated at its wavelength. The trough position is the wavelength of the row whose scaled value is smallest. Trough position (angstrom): 6913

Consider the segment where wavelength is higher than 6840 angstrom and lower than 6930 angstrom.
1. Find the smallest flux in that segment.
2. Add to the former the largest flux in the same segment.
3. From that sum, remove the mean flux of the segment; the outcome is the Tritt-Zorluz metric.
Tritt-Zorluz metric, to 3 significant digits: 9.30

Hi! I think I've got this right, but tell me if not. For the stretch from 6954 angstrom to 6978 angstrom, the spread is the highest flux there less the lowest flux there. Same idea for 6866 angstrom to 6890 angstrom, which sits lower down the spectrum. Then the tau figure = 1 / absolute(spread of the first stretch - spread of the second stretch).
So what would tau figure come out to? 3.4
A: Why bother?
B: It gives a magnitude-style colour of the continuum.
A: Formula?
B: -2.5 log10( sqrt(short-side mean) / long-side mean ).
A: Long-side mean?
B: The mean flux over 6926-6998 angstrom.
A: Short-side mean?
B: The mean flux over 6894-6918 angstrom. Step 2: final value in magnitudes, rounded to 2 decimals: 1.22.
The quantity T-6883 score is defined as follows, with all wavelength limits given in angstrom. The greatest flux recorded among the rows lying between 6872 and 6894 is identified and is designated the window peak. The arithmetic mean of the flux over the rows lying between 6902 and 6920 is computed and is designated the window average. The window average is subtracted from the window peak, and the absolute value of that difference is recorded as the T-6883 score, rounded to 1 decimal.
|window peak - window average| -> 1.0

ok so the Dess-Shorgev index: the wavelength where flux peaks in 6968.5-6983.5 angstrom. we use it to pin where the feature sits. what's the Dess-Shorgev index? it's 6982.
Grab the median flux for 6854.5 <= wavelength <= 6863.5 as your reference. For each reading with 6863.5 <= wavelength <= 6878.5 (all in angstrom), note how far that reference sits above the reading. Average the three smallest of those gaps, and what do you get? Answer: -0.48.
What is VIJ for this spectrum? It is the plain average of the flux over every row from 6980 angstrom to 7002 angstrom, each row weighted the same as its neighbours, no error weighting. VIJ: 9.06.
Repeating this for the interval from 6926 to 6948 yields 9.05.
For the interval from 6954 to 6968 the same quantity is 9.31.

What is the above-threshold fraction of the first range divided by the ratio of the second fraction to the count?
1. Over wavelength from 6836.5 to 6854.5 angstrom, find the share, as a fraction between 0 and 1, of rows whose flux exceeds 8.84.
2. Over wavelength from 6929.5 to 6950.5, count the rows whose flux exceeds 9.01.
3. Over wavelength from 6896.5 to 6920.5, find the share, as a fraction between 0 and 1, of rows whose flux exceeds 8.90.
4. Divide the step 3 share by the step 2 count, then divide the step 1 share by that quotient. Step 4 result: 13.3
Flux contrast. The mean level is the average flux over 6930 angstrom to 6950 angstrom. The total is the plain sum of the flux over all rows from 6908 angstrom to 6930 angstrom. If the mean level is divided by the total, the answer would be 0.150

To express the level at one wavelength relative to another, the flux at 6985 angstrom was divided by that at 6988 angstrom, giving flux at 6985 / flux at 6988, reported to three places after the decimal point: 0.991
